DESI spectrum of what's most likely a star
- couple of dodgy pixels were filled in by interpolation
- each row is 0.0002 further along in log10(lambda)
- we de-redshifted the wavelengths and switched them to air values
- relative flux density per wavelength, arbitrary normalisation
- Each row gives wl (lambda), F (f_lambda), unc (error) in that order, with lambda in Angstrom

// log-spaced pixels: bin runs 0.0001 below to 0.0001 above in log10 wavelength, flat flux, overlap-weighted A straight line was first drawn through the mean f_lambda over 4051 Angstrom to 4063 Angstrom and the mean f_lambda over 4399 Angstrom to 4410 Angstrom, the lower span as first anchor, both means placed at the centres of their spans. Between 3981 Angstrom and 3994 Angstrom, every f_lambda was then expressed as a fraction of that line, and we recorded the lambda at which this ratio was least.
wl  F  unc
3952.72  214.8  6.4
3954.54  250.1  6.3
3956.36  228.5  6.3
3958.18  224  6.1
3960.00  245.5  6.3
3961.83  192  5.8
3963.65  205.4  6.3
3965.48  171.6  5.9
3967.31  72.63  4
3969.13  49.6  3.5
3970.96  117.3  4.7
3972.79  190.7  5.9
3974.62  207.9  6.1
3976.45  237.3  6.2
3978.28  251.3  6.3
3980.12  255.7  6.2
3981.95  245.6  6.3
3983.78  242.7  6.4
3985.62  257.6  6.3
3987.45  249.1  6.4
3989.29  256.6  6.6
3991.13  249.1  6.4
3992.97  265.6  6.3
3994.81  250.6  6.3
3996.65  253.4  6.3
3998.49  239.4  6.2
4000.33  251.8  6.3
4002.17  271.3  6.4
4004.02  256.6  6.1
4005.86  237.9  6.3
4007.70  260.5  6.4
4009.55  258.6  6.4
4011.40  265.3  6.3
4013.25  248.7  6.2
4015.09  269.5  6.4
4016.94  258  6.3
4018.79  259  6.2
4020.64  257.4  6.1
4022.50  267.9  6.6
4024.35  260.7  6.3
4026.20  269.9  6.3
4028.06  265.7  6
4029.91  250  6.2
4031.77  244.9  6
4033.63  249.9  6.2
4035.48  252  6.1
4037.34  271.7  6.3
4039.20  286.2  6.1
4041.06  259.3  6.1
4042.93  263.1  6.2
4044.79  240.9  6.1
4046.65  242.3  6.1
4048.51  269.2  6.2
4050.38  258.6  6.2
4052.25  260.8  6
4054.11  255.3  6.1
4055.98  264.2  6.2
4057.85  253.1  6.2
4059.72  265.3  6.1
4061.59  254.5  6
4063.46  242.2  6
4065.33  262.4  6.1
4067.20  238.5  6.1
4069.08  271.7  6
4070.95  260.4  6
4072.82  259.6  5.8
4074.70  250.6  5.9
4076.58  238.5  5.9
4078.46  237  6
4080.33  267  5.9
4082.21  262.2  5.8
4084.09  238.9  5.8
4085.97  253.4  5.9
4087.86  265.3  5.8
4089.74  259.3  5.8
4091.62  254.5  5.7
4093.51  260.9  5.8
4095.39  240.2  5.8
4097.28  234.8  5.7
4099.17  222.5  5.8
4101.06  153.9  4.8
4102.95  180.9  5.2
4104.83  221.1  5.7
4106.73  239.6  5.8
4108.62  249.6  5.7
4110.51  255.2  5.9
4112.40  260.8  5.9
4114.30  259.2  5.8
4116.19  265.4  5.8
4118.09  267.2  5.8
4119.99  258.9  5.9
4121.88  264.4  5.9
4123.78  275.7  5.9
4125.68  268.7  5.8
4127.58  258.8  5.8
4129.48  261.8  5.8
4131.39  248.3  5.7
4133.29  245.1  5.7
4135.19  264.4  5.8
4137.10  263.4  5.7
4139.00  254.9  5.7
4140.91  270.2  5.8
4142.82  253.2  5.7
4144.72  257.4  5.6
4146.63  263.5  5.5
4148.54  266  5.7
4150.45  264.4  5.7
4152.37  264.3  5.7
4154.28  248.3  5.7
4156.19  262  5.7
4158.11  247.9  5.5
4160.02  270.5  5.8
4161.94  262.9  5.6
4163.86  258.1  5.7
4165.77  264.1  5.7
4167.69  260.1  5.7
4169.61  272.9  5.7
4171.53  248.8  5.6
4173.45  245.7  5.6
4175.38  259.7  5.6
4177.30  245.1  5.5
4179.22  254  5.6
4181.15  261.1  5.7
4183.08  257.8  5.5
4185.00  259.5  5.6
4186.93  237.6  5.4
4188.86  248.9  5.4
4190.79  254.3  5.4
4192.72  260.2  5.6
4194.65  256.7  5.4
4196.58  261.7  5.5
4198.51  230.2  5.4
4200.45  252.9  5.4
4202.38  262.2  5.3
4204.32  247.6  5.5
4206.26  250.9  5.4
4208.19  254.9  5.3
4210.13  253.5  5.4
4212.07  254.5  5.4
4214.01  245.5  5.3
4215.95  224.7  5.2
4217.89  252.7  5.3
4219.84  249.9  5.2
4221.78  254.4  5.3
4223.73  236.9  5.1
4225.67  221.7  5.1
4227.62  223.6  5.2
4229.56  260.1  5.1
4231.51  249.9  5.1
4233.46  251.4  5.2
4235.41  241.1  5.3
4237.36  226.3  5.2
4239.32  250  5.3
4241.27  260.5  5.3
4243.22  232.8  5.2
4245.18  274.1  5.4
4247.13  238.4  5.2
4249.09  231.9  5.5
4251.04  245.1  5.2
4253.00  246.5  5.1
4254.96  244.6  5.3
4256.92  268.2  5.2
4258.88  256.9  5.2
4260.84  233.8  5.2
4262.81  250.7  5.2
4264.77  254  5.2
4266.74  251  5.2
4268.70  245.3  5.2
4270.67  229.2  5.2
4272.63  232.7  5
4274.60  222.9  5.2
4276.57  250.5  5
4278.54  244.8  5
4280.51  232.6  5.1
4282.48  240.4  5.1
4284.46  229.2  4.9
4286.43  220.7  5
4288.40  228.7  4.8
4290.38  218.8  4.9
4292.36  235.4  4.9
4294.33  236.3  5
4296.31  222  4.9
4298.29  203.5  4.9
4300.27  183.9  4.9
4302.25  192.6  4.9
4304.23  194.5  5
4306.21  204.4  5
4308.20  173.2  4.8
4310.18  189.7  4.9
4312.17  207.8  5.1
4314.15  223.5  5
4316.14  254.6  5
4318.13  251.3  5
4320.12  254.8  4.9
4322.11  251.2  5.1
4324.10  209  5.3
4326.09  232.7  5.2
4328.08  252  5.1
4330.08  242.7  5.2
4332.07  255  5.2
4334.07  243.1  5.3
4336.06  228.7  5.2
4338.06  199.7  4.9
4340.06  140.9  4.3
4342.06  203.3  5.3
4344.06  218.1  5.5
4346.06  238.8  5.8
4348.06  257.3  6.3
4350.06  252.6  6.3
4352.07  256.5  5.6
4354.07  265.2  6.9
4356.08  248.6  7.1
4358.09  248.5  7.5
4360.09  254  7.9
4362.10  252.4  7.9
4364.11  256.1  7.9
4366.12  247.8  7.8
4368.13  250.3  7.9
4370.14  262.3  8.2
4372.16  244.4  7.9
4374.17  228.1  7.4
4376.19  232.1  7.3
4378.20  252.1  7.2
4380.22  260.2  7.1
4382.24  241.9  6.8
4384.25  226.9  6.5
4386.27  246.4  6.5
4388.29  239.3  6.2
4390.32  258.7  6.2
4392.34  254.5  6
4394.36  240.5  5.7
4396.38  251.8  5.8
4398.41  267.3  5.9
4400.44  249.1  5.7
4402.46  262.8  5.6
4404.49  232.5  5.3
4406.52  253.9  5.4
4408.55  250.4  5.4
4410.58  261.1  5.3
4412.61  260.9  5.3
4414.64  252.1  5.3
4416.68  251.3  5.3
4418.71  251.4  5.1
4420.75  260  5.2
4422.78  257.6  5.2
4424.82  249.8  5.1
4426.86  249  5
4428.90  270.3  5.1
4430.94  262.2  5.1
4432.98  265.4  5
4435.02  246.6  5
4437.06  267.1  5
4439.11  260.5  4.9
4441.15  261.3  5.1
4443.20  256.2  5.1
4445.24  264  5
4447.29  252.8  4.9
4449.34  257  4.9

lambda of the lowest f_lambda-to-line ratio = 3983.78 Angstrom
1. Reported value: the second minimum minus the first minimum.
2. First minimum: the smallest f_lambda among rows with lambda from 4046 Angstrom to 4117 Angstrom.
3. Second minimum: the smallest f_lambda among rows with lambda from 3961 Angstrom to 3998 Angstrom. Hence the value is -104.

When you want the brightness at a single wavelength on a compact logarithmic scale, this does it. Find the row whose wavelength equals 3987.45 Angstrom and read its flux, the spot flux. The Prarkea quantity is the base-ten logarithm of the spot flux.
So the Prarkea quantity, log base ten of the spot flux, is 2.40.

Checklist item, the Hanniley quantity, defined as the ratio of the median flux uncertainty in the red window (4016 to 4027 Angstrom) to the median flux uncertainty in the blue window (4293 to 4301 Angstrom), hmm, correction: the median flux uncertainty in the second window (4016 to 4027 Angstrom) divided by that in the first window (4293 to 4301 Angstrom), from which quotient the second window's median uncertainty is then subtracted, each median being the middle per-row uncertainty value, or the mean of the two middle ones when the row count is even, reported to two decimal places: -5.01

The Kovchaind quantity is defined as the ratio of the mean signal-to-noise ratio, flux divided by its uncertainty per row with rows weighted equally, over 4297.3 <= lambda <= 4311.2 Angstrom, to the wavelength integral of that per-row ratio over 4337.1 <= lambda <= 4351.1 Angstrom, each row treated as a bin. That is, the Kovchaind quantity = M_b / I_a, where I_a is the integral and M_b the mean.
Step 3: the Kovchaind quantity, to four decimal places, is 0.0712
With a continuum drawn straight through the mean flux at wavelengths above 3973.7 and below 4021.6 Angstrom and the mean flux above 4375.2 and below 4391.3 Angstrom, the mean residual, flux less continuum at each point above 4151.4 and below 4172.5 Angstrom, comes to 11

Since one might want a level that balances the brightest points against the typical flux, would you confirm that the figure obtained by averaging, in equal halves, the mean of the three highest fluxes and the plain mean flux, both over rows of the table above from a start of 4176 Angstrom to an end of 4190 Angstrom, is 256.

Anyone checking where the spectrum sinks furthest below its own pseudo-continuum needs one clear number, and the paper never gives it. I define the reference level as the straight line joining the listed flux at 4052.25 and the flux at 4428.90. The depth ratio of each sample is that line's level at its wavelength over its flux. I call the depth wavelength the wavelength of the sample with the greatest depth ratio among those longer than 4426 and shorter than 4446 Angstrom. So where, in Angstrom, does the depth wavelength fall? 4435.02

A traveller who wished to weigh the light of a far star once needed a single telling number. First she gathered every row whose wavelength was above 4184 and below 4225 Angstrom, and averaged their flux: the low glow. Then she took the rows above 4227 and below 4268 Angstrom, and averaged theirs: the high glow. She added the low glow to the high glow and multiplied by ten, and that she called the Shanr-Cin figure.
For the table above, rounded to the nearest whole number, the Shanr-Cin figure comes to 4972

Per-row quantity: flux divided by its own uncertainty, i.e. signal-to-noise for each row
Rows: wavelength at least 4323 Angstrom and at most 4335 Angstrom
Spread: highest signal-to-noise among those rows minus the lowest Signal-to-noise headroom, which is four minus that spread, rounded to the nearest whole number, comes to -6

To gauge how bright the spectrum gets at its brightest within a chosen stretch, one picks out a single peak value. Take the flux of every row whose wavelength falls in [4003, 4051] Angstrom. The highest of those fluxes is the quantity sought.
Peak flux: 286.2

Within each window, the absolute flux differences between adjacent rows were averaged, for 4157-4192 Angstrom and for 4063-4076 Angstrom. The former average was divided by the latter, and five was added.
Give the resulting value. 5.62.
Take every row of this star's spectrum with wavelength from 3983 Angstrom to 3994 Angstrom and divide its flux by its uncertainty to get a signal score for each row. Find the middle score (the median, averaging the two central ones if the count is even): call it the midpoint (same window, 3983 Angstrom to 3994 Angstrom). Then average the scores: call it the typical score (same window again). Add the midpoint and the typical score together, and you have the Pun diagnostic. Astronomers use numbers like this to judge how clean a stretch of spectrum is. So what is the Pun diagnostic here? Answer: 79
